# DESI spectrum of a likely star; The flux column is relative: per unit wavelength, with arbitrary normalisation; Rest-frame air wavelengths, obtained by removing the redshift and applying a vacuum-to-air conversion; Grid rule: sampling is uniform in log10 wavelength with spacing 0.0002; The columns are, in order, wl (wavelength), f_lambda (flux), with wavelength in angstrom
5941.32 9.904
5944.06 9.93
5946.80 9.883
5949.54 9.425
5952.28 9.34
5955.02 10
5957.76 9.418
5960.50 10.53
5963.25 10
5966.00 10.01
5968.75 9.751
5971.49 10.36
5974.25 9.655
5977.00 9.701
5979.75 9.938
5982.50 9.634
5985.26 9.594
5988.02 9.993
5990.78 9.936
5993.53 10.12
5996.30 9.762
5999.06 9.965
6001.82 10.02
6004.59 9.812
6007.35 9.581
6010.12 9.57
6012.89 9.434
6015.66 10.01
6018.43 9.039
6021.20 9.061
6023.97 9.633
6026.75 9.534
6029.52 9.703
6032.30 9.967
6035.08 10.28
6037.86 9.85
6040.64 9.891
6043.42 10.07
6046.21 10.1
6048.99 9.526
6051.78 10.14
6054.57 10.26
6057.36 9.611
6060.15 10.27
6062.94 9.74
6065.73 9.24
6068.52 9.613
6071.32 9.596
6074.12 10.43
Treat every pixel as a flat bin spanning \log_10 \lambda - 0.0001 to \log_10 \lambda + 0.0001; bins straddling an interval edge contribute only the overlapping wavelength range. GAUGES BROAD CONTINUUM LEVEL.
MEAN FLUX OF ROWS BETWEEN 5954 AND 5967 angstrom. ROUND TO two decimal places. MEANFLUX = 9.99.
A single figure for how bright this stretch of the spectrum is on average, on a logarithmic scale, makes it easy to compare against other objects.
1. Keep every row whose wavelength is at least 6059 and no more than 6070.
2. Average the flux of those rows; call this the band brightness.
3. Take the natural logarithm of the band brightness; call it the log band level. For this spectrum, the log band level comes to 2.27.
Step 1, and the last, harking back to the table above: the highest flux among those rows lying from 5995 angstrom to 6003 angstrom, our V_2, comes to 10.02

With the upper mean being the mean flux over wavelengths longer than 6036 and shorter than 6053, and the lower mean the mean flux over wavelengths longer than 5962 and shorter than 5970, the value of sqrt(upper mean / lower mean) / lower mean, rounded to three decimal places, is 0.101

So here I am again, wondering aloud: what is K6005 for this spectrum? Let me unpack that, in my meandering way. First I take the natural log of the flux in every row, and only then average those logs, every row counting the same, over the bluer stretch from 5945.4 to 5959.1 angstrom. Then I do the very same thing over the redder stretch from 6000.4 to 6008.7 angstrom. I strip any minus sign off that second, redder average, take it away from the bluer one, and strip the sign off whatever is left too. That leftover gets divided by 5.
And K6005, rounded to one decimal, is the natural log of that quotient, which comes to -5.5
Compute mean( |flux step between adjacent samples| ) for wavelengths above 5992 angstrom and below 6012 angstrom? 0.18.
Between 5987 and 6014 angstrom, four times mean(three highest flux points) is 40.2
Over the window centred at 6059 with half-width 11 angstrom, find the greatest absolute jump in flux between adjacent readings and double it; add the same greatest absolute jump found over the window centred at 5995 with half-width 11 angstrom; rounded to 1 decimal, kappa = 1.7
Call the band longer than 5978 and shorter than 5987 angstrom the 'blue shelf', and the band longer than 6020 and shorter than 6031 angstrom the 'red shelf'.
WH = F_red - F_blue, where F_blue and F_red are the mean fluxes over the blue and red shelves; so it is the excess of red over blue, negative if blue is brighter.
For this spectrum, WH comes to -0.24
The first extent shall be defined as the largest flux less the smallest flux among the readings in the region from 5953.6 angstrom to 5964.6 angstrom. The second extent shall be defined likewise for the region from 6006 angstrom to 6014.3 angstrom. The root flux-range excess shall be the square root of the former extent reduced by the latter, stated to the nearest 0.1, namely 1.0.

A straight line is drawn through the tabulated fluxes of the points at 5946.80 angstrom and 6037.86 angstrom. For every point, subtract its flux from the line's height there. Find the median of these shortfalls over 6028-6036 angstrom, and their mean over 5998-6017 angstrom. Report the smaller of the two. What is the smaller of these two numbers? -0.11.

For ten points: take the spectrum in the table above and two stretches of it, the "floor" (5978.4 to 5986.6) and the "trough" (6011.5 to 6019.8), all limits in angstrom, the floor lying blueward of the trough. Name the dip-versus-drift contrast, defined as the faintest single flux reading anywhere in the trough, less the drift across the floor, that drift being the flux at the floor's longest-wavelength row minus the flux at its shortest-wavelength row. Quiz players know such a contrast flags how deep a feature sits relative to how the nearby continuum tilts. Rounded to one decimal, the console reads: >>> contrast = 9.4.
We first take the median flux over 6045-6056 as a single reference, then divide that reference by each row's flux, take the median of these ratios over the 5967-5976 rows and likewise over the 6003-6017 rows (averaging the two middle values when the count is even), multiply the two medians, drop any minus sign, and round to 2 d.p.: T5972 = 1.10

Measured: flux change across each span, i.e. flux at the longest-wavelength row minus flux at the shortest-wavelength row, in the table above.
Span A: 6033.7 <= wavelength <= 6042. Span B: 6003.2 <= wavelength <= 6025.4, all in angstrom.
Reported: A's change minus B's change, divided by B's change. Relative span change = 1.2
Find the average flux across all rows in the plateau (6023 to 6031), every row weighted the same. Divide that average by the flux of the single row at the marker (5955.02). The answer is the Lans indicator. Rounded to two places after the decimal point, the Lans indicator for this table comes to 0.96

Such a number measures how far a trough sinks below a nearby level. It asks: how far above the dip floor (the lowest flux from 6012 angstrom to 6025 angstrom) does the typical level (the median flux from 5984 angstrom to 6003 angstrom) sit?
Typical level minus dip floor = 0.9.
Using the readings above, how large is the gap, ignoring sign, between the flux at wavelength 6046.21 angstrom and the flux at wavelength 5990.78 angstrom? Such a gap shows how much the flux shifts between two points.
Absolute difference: 0.16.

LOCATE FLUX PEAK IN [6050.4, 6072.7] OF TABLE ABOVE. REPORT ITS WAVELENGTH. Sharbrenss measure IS 6060.15 angstrom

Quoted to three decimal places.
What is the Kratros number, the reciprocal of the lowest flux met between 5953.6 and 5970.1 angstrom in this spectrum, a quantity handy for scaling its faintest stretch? 0.106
